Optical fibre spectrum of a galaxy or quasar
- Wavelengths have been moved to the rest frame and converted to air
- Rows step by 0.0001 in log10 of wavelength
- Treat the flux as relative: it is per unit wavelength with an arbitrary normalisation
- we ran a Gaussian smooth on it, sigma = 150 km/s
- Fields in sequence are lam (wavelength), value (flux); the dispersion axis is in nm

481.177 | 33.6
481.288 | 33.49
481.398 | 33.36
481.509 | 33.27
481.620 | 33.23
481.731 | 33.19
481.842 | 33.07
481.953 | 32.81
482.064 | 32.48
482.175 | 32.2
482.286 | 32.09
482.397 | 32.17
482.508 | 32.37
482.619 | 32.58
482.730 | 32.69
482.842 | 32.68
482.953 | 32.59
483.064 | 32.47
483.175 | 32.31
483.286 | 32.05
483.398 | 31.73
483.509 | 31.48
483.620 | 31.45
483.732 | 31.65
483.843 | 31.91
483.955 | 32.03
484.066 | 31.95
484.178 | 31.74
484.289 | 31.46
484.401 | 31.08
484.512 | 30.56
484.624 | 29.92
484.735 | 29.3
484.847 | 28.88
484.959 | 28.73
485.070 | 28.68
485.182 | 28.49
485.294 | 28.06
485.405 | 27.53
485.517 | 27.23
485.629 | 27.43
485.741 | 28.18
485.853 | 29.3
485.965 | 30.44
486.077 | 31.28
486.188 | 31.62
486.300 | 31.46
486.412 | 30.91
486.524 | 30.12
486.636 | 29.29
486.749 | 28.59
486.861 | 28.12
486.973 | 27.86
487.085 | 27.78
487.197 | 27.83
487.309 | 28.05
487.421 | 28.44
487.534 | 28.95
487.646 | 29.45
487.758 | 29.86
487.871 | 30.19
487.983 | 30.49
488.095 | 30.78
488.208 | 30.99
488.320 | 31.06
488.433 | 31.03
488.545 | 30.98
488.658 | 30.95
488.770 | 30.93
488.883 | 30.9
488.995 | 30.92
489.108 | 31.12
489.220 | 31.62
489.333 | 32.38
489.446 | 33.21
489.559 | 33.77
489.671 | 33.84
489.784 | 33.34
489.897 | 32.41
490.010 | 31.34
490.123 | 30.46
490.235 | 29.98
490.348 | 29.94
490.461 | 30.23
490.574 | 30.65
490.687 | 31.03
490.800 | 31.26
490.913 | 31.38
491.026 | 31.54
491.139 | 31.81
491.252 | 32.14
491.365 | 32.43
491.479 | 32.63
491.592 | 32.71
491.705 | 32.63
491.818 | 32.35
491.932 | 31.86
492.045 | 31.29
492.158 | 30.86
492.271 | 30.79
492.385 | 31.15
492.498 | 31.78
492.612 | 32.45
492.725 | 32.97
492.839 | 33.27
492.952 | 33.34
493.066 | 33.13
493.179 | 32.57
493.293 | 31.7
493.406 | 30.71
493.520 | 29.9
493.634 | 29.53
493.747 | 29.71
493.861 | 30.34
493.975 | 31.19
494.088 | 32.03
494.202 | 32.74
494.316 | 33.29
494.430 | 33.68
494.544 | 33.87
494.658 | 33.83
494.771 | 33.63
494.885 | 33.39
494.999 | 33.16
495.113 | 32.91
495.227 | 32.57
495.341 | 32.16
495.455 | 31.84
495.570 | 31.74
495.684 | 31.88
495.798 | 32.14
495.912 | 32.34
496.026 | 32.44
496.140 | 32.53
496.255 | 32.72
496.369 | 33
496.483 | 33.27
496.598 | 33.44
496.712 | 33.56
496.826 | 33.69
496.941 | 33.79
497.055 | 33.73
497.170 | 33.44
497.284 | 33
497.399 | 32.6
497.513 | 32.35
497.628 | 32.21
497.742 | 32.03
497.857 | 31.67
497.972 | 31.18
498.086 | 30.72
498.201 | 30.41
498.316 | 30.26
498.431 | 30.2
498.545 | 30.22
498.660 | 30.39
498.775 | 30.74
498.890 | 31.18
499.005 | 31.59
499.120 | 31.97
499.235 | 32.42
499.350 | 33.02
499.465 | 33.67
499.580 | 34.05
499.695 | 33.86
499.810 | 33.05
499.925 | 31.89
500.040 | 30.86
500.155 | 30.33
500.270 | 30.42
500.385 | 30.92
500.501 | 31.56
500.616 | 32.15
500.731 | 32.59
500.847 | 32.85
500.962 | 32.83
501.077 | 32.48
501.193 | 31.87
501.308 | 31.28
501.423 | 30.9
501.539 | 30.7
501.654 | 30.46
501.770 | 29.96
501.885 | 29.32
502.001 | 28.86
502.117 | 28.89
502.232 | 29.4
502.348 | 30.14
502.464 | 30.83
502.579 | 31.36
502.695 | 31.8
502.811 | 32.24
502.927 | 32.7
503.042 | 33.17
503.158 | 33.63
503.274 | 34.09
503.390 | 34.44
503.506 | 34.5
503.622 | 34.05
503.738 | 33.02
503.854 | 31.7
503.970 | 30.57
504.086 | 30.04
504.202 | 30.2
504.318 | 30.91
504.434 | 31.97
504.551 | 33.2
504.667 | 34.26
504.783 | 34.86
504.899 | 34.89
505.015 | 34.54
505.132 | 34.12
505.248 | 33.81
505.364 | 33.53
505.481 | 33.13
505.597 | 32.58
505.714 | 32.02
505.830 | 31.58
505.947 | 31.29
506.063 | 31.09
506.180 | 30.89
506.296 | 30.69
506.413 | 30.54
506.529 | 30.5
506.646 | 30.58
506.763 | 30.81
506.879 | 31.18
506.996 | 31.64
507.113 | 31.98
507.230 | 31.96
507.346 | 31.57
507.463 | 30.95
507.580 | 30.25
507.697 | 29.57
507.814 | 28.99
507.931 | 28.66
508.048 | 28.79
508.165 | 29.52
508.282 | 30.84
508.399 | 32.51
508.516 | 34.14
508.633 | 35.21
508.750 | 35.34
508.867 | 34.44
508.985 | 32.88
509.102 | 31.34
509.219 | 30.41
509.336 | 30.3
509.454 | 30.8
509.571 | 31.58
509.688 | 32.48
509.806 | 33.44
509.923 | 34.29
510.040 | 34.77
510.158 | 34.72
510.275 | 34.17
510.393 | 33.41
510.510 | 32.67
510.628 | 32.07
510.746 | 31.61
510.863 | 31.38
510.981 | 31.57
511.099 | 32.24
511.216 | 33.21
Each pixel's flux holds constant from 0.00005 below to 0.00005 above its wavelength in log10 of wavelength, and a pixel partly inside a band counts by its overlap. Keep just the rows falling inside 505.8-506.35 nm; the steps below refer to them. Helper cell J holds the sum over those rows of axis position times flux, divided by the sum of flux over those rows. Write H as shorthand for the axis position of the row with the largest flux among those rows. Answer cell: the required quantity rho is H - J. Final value -0.23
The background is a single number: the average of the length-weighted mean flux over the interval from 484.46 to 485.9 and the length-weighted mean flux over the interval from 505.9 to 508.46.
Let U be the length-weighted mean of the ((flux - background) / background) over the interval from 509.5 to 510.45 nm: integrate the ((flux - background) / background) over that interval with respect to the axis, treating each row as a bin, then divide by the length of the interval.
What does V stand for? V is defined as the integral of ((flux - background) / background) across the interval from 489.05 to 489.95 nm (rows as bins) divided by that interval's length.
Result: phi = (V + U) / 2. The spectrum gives 0.118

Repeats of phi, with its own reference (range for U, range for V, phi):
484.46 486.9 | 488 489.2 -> 0.016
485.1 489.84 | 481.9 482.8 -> 0.055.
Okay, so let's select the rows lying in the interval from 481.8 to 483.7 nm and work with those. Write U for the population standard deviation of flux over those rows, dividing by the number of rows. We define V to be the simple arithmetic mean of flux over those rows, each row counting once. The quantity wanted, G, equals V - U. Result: 31.9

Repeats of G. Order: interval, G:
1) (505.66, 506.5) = 30.7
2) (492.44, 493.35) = 32.0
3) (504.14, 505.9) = 31.6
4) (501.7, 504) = 29.9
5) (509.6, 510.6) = 32.9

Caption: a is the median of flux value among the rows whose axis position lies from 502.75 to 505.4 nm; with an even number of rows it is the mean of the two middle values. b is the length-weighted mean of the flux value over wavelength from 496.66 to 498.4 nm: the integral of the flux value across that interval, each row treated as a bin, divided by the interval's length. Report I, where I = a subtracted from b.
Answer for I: -1.3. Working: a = 33.5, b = 32.3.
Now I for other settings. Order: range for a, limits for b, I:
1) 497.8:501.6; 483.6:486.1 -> -1.7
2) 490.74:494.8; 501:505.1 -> -0.1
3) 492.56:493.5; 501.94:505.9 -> -0.4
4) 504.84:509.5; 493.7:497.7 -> 1.4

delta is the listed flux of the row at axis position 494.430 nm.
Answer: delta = 33.68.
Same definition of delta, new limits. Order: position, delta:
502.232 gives 29.4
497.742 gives 32.03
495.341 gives 32.16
